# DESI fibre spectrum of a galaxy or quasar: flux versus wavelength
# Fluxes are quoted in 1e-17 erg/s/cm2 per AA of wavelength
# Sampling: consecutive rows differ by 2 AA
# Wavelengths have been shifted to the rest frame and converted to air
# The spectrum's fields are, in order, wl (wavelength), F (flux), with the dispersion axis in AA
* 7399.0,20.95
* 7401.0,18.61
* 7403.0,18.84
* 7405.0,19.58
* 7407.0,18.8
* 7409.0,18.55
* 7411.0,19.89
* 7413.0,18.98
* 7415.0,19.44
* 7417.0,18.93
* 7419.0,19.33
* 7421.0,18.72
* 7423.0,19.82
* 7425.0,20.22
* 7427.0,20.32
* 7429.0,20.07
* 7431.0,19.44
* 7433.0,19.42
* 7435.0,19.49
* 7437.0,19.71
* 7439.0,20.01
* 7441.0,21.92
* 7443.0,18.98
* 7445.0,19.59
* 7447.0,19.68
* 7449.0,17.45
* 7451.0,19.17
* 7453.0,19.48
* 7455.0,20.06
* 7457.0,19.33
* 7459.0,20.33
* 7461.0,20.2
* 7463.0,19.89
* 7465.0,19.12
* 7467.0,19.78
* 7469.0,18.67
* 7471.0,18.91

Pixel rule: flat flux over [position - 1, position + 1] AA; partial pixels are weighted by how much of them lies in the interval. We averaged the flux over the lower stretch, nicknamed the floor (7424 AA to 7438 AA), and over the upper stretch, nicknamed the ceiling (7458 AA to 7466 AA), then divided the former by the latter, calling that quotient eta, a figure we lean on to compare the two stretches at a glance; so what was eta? 0.996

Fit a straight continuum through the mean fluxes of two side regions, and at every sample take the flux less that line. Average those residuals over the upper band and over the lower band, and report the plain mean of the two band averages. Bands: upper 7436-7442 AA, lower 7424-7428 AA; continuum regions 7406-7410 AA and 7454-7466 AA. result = 1.2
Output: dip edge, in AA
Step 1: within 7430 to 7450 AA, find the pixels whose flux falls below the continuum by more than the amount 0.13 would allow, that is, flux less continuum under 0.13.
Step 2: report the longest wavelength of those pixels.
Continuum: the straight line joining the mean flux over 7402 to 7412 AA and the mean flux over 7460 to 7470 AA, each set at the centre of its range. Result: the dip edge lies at 7449.0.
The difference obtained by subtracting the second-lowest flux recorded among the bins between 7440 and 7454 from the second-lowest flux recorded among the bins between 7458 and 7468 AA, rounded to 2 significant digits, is 0.80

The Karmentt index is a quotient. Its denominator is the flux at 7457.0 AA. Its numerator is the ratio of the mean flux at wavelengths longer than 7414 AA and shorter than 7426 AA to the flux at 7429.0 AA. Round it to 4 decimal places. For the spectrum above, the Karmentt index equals 0.0500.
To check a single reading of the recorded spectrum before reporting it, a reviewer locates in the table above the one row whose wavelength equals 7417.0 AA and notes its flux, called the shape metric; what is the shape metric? 18.93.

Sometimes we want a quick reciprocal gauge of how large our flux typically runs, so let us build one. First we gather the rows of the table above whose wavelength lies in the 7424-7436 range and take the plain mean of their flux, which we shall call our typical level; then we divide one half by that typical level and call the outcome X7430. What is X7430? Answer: 0.0252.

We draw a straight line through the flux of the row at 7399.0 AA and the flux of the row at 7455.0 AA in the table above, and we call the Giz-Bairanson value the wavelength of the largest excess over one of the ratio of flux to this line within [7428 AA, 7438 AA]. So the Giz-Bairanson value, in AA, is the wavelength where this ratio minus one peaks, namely 7429.0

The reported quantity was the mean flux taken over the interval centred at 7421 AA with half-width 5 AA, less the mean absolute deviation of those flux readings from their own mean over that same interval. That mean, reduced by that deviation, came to 18.9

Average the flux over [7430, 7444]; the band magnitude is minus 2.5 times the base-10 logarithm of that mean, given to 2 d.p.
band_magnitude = -3.24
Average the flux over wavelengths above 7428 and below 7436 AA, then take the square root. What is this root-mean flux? 4.43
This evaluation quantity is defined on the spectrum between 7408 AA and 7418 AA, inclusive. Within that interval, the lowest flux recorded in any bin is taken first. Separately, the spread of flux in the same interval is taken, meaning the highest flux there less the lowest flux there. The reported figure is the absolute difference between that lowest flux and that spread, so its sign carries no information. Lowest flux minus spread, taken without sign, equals 17.2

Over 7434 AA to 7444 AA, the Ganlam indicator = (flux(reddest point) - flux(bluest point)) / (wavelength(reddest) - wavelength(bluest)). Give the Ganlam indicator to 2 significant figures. -0.064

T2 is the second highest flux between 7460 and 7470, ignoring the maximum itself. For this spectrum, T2 19.89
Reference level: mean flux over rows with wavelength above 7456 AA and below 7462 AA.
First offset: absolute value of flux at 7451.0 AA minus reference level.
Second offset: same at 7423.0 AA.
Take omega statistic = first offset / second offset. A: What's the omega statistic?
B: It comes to 5.9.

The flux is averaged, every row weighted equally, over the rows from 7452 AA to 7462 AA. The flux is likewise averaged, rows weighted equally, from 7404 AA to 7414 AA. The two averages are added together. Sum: 39.0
